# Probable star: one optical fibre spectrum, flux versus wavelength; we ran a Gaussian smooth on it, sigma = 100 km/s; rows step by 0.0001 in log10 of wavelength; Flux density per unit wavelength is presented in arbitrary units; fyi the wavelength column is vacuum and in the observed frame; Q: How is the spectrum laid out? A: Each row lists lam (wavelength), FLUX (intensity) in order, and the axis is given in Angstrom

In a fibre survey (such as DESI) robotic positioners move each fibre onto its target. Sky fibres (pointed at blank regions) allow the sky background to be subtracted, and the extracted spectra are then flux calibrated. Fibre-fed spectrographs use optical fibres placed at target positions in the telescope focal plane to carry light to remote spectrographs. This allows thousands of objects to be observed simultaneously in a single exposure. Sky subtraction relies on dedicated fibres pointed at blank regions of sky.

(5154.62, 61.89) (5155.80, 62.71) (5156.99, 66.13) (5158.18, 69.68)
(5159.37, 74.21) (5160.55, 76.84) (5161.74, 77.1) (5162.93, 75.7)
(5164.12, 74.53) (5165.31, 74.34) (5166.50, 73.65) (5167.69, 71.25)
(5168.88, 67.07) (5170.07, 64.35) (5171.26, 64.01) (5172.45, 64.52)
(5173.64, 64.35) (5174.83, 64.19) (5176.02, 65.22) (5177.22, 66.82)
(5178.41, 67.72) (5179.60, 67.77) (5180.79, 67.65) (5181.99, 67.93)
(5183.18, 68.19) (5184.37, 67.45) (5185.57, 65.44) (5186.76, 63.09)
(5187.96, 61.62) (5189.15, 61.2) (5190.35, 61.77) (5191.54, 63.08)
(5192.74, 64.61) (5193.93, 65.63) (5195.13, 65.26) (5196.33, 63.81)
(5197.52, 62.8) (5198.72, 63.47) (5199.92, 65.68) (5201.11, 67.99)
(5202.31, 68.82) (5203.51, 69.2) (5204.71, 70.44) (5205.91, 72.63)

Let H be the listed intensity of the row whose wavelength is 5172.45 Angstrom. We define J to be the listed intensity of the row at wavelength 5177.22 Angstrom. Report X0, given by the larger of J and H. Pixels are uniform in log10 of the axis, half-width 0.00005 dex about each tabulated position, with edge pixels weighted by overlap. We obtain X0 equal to 66.8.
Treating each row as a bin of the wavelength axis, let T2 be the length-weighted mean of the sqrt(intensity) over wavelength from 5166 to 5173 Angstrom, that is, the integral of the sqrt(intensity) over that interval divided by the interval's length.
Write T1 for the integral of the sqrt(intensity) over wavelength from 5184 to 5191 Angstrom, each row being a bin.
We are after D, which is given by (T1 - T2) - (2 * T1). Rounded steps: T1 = 55.7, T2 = 8.21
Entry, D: -63.9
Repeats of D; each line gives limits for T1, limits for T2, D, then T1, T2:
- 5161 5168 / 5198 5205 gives -68.6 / 60.4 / 8.20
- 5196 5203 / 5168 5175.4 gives -64.8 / 56.7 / 8.07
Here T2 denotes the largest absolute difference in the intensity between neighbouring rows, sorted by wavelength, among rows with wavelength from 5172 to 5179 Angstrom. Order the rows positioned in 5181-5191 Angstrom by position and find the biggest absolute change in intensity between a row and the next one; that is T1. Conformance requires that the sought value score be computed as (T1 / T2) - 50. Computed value -48.5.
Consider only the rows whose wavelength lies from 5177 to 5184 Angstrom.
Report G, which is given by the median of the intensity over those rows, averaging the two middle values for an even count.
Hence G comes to 68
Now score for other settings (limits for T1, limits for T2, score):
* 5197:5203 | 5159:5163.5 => -49.1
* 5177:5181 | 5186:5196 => -49.4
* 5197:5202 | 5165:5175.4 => -49.4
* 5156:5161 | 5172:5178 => -47.2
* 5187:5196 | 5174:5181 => -49.0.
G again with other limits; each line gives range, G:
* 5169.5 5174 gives 64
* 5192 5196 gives 65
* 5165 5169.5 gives 72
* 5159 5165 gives 76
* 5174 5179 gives 66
